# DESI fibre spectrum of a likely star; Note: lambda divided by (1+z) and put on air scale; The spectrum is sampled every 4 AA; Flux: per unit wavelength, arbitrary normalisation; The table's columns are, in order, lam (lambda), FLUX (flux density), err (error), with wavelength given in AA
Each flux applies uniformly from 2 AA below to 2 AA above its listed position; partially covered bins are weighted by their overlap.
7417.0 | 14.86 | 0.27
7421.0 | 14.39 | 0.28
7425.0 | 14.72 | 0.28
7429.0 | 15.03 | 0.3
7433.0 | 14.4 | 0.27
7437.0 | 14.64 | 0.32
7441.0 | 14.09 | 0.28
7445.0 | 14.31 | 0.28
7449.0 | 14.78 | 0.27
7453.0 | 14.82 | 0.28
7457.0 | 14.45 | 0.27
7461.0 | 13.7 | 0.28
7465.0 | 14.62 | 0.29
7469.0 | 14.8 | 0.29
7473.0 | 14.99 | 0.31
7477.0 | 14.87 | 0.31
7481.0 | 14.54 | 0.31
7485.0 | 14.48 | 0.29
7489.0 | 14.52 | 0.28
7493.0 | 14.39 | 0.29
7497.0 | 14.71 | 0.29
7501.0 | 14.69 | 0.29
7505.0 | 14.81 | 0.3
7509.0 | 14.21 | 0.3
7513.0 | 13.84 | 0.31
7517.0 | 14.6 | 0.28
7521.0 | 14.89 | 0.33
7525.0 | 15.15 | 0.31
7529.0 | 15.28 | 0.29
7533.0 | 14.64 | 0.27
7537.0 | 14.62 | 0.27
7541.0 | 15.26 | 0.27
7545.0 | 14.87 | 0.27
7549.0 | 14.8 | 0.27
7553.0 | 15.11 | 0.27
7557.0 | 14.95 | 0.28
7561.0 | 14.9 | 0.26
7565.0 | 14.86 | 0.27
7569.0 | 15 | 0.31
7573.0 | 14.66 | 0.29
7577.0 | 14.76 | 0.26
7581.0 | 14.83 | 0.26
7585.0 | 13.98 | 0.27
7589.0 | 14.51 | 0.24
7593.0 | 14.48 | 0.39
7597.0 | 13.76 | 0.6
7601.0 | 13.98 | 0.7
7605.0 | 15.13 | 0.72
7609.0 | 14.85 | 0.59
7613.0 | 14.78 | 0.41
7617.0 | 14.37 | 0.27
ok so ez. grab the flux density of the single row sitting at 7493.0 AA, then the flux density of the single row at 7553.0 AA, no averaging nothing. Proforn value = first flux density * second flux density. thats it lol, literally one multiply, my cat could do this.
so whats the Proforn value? 217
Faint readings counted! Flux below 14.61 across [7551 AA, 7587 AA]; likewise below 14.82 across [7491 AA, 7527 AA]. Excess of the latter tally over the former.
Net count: 6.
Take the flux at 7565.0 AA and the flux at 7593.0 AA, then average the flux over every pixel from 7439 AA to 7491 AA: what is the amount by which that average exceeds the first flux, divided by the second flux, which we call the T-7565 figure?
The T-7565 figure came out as -0.022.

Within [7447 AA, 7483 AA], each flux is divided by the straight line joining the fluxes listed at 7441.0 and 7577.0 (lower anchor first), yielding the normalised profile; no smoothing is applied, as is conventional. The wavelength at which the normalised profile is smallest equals 7461.0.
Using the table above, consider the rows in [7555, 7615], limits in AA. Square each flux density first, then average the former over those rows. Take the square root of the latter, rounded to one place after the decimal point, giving 14.6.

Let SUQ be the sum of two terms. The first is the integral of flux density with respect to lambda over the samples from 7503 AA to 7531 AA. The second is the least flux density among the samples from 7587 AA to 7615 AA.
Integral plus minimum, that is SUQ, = 425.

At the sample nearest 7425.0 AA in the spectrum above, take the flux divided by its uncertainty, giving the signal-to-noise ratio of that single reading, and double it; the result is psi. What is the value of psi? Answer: 105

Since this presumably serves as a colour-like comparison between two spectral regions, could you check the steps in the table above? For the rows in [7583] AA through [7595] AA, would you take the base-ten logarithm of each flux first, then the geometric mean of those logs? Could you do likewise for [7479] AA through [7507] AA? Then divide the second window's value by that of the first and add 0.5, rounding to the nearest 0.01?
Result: 1.51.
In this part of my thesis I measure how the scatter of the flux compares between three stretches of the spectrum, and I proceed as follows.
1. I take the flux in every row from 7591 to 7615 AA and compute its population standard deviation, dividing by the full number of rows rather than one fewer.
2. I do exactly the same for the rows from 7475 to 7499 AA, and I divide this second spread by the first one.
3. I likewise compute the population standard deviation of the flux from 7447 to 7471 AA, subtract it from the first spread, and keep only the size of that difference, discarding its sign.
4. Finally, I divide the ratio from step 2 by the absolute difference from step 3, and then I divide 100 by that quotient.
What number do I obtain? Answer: 29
